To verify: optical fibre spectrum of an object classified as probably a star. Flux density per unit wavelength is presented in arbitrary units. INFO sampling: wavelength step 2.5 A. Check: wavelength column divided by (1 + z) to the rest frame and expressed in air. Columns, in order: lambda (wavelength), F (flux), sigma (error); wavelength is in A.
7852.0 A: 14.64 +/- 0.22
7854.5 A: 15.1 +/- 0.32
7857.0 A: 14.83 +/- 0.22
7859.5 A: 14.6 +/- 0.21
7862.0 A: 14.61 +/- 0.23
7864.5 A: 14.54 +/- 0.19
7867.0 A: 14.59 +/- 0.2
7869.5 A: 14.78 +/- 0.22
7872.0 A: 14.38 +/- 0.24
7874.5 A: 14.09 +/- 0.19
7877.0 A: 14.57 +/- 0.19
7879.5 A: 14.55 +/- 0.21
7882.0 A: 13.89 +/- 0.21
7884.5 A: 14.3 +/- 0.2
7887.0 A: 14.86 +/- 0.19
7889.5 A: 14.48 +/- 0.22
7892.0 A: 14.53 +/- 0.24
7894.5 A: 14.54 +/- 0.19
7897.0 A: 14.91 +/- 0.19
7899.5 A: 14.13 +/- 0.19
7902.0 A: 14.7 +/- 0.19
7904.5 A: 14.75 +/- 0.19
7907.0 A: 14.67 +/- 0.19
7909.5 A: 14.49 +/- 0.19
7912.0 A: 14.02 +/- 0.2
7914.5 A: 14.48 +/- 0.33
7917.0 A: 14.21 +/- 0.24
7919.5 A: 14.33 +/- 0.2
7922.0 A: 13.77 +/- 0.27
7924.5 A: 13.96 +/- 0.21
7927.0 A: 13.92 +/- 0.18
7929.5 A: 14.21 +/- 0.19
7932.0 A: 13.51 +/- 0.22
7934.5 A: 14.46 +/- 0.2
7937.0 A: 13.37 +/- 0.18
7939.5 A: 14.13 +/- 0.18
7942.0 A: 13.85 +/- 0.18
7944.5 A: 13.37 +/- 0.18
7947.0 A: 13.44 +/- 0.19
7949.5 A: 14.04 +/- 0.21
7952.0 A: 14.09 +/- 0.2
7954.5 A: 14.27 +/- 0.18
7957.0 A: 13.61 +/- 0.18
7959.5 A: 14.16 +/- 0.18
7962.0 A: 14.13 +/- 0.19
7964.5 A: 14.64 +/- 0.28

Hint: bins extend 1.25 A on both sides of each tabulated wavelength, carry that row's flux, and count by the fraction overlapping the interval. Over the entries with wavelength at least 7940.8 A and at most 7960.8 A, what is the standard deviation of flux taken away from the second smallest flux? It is 13.1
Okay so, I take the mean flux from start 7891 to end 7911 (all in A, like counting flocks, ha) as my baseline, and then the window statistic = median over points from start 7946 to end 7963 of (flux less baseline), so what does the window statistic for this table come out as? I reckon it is -0.5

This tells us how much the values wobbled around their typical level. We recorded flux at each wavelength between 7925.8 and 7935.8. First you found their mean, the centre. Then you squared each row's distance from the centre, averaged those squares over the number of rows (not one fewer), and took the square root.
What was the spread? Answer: 0.353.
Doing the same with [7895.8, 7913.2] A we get 0.308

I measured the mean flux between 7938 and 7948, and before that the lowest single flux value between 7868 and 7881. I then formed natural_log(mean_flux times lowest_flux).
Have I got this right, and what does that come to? 5.26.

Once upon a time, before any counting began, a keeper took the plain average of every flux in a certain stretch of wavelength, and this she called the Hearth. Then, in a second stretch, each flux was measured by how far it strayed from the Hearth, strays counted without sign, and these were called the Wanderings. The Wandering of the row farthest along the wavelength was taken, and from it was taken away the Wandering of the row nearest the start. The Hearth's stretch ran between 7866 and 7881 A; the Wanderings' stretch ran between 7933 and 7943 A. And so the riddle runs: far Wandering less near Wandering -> 0.61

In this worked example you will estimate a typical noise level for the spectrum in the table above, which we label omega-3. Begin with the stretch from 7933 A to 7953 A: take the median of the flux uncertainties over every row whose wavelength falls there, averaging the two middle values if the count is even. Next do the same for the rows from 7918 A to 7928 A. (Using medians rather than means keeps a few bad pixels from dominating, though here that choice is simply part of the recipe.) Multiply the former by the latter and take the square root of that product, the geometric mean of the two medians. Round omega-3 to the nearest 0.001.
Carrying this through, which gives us 0.195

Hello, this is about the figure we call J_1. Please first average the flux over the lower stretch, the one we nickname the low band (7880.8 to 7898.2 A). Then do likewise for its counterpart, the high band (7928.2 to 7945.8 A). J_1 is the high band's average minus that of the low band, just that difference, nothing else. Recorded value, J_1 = -0.66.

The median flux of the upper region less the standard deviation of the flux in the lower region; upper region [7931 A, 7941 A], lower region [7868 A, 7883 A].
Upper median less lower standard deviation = 13.5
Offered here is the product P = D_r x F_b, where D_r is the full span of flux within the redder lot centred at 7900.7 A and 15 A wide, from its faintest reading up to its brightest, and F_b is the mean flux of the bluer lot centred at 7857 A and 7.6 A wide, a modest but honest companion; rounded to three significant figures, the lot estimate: 11.6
